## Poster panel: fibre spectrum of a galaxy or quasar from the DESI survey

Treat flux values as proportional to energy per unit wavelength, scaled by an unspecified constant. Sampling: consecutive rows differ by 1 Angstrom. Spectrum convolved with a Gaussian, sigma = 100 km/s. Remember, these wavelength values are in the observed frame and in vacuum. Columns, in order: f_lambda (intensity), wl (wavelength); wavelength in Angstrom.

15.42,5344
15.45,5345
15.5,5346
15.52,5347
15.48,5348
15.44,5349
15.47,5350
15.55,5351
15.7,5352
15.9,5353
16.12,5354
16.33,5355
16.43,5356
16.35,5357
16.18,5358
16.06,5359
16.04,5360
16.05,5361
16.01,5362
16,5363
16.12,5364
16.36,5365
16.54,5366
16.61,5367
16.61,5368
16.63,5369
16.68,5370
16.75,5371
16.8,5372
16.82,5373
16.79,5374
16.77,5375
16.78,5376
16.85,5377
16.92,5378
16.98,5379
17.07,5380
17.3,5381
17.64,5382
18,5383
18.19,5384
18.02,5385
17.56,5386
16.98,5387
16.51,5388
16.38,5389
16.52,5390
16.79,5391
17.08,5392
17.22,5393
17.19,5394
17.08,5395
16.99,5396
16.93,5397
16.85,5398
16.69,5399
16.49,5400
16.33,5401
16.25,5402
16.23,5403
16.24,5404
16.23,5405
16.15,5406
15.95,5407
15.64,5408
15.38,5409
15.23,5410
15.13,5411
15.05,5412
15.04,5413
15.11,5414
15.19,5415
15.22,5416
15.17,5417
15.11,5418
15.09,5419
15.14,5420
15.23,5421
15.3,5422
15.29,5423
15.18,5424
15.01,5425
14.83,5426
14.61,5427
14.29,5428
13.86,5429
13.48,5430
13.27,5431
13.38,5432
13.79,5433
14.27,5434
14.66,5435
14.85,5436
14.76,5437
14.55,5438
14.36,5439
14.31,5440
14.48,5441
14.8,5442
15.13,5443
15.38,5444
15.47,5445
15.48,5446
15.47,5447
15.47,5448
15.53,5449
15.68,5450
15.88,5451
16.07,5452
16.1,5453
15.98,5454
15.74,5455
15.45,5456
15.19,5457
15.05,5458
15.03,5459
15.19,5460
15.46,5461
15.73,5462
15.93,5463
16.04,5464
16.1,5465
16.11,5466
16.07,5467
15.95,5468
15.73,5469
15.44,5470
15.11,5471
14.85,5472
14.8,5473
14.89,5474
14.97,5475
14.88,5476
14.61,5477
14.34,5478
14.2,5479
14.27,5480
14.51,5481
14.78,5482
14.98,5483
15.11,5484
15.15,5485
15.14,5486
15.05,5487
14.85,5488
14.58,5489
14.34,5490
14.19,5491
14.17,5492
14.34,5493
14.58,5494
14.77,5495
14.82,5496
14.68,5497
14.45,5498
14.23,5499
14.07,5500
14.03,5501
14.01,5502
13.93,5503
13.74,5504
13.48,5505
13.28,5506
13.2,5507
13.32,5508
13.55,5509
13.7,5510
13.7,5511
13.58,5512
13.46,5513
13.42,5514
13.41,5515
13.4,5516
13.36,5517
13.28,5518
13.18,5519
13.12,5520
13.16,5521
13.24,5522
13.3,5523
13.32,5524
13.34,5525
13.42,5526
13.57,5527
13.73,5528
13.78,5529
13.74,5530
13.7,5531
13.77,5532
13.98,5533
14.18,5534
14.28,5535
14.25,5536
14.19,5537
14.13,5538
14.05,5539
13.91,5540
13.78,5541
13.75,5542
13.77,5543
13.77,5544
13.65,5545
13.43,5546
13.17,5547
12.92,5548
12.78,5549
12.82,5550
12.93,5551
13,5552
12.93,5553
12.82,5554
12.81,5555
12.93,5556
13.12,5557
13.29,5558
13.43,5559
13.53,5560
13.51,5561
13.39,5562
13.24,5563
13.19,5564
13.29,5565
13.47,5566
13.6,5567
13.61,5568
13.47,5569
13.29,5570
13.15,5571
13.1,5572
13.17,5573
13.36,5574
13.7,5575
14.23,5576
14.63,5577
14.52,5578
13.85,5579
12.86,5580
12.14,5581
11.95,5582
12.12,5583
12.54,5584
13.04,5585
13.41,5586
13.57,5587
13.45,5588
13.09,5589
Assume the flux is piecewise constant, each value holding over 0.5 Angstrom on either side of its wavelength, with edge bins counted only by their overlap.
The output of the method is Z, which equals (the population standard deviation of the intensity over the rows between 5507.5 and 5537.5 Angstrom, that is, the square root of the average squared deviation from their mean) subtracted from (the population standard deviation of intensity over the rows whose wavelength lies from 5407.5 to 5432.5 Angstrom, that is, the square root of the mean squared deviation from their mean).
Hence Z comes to 0.32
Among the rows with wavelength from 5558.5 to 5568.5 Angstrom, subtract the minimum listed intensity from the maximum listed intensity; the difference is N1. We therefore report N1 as 0.42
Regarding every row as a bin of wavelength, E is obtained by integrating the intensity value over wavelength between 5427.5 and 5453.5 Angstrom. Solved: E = 385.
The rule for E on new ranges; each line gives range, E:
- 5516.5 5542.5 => 356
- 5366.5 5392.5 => 442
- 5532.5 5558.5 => 351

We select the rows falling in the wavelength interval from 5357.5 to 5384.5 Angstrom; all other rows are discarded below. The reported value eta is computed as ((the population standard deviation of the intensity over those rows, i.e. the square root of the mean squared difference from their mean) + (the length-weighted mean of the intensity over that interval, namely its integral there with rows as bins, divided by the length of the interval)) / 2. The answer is 8.6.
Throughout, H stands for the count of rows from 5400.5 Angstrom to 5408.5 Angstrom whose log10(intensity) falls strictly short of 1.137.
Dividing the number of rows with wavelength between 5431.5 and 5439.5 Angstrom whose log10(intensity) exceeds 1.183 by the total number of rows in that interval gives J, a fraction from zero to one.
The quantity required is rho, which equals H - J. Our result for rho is 0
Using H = 0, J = 0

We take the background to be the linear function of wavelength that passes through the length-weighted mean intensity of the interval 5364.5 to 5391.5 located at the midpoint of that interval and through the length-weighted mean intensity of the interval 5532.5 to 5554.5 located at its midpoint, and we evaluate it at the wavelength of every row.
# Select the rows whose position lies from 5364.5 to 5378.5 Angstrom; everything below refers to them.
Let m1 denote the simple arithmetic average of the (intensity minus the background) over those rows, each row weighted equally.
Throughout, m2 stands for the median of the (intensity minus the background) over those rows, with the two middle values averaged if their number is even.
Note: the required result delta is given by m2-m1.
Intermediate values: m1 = -0.4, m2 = -0.3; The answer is 0.07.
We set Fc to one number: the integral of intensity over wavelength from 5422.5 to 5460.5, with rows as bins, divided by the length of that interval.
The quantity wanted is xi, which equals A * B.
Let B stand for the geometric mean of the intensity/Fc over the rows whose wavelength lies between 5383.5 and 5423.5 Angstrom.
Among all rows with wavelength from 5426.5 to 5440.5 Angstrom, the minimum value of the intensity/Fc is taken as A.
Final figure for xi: 0.96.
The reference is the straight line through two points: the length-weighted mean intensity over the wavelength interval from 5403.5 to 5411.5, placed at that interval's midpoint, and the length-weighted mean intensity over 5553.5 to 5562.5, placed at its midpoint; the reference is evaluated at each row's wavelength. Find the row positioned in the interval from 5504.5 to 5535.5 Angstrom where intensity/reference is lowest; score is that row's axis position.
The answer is 5507 Angstrom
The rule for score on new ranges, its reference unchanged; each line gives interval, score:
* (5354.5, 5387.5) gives 5360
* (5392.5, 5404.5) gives 5403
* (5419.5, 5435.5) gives 5431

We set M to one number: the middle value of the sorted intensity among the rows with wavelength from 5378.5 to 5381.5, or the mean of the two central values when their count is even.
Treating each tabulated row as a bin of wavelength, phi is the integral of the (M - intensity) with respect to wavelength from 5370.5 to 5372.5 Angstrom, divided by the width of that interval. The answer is 0.3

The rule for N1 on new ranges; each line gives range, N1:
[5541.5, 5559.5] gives 0.99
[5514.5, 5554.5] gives 1.50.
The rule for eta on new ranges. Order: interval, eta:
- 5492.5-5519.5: 7.2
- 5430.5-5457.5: 7.9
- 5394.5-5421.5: 8.3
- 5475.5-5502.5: 7.5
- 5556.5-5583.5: 7.0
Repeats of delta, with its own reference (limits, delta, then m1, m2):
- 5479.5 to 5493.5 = -0.02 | -0.1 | -0.1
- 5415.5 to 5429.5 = 0.11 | -1.1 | -1.0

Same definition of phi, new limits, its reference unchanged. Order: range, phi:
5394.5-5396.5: 0.0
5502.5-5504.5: 3.2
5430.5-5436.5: 3.0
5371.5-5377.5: 0.3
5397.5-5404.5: 0.6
